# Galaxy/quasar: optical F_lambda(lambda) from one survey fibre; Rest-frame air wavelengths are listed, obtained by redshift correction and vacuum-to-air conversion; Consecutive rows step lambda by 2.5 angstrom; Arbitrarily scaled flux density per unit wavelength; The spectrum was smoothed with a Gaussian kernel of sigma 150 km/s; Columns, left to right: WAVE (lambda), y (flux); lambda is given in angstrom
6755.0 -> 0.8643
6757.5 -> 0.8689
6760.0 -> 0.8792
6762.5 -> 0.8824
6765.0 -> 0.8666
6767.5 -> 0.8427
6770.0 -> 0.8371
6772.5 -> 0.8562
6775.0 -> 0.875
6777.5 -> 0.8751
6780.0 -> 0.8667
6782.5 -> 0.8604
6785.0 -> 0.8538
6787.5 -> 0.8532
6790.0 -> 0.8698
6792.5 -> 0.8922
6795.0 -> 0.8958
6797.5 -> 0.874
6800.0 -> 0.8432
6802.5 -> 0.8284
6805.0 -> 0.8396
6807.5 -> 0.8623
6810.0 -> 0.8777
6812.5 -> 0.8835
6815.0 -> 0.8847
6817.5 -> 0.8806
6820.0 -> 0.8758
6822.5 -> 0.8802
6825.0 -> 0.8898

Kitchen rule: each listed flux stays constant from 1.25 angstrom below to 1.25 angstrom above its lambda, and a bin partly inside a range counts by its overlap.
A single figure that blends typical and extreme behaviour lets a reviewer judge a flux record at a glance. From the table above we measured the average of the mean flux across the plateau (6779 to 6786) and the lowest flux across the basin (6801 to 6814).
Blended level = 0.844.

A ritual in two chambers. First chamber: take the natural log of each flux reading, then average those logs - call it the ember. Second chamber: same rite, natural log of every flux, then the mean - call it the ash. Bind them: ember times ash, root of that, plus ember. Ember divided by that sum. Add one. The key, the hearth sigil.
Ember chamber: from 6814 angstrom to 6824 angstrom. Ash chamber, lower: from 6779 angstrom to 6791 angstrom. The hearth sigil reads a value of -11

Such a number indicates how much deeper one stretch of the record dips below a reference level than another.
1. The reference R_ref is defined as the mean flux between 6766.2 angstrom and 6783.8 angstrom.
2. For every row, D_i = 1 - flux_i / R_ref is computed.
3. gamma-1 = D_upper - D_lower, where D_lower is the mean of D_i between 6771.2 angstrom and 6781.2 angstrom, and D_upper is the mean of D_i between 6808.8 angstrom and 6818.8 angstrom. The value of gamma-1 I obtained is -0.016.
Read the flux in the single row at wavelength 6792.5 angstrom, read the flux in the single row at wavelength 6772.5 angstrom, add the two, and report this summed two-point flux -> 1.75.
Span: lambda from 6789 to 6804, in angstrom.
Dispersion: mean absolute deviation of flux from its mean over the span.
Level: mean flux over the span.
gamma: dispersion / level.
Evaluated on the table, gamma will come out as 0.024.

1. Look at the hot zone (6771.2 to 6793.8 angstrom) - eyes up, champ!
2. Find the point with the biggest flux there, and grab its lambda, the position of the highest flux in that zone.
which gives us 6792.5 angstrom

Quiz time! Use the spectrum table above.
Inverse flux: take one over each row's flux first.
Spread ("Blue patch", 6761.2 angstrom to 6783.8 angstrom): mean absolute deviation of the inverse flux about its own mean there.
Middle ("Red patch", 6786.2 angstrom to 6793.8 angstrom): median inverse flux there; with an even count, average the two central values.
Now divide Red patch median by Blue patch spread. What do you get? 72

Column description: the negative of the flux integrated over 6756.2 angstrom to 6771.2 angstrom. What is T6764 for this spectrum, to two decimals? -12.94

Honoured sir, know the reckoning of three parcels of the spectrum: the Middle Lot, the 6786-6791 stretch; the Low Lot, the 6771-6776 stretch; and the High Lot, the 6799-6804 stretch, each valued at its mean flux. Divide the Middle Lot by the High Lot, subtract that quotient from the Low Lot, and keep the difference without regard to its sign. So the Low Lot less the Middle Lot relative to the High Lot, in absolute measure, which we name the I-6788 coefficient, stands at 0.17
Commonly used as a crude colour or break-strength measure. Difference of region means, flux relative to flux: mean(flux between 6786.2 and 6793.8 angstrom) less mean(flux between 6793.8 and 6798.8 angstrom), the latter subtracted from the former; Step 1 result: -0.013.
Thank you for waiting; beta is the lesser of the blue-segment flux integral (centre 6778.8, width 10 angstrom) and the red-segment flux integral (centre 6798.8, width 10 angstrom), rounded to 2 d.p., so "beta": 8.60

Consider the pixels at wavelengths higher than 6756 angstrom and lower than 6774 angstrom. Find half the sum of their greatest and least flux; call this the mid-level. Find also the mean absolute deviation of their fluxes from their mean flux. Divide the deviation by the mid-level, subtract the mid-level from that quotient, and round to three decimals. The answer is -0.843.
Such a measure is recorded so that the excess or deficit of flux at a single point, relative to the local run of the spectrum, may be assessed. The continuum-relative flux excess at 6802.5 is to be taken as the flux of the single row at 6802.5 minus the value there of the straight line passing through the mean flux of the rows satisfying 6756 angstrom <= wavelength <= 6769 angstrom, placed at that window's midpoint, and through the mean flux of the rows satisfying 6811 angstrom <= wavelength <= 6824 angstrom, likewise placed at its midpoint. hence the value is -0.049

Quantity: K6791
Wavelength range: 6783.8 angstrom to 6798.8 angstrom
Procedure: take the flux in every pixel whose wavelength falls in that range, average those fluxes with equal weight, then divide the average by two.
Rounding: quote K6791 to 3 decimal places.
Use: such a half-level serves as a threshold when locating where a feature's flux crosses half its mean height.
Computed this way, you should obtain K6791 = 0.437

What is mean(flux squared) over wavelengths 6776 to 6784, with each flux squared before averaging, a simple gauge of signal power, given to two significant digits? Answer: 0.75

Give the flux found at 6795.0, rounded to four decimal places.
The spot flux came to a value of 0.8958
